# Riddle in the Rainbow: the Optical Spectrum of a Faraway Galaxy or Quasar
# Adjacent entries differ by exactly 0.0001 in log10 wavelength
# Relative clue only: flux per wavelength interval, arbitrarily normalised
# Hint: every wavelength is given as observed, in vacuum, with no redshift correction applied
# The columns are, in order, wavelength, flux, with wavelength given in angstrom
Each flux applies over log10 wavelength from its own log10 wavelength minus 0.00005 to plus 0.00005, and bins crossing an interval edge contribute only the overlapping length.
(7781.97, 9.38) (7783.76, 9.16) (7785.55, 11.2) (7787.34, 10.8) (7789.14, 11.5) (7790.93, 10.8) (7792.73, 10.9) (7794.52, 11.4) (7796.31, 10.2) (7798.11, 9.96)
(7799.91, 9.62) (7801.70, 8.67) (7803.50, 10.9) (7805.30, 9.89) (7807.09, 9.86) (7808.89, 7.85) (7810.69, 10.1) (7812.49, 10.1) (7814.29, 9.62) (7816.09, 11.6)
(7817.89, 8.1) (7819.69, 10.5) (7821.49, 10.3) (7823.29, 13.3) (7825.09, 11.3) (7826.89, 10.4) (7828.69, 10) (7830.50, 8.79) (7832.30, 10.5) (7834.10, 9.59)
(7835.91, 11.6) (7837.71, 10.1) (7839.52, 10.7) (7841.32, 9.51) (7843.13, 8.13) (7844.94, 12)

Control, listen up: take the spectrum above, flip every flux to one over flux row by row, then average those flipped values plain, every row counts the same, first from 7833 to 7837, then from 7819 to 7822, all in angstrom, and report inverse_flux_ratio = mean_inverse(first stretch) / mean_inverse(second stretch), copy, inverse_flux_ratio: 0.99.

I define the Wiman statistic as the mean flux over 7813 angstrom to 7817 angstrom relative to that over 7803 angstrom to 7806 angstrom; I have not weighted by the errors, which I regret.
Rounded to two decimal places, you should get 1.02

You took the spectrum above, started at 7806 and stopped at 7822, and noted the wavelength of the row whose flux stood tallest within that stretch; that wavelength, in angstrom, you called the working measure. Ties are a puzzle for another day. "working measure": 7816.09 angstrom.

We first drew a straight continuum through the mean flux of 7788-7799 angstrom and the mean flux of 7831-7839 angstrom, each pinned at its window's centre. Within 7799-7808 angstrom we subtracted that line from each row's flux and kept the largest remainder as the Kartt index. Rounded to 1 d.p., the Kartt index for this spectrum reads 0.2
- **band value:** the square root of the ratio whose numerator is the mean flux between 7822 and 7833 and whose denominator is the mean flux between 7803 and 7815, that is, 1.05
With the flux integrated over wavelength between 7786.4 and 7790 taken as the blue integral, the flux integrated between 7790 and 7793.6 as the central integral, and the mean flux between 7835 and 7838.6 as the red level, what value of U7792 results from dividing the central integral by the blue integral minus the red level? 1.34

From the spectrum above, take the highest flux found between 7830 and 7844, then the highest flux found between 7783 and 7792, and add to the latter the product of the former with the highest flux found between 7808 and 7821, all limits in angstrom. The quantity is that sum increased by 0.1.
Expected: 146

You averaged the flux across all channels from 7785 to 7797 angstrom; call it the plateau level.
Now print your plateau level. 11.0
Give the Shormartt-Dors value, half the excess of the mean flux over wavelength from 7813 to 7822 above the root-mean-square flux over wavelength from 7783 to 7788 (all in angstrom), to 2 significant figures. -0.20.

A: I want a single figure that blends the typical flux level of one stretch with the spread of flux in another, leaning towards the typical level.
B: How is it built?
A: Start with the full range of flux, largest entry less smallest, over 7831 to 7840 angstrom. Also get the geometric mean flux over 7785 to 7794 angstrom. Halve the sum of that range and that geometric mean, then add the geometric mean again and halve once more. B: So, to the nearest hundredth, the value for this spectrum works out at 8.78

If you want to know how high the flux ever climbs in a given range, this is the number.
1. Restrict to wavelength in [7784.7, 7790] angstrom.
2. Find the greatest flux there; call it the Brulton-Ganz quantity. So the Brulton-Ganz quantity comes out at 11.5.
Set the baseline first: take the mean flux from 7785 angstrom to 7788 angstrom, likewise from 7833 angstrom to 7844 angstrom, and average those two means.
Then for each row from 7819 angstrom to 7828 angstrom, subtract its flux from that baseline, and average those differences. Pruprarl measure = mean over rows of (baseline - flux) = -0.7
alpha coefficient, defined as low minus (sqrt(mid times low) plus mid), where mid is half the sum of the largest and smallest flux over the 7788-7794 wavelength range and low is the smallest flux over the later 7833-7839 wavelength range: -11.9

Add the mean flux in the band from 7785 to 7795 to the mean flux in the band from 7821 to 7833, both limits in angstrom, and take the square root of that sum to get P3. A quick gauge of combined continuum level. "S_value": 4.66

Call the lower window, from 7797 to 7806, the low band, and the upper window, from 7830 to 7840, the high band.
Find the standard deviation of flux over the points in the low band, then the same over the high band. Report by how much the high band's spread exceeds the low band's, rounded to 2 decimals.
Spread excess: 0.17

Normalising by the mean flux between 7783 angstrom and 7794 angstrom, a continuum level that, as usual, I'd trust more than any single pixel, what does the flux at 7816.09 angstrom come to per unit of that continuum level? 1.08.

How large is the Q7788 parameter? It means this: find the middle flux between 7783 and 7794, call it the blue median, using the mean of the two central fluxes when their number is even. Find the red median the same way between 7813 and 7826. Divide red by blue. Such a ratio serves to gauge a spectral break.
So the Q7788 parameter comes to 0.97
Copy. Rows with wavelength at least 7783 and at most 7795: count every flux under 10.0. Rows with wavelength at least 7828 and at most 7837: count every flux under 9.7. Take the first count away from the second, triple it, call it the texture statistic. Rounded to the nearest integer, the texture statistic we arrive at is 3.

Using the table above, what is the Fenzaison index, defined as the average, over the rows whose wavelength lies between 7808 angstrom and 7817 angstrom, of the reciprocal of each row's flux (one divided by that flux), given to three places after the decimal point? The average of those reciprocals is 0.103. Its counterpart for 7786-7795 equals 0.090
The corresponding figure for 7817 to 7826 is 0.096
